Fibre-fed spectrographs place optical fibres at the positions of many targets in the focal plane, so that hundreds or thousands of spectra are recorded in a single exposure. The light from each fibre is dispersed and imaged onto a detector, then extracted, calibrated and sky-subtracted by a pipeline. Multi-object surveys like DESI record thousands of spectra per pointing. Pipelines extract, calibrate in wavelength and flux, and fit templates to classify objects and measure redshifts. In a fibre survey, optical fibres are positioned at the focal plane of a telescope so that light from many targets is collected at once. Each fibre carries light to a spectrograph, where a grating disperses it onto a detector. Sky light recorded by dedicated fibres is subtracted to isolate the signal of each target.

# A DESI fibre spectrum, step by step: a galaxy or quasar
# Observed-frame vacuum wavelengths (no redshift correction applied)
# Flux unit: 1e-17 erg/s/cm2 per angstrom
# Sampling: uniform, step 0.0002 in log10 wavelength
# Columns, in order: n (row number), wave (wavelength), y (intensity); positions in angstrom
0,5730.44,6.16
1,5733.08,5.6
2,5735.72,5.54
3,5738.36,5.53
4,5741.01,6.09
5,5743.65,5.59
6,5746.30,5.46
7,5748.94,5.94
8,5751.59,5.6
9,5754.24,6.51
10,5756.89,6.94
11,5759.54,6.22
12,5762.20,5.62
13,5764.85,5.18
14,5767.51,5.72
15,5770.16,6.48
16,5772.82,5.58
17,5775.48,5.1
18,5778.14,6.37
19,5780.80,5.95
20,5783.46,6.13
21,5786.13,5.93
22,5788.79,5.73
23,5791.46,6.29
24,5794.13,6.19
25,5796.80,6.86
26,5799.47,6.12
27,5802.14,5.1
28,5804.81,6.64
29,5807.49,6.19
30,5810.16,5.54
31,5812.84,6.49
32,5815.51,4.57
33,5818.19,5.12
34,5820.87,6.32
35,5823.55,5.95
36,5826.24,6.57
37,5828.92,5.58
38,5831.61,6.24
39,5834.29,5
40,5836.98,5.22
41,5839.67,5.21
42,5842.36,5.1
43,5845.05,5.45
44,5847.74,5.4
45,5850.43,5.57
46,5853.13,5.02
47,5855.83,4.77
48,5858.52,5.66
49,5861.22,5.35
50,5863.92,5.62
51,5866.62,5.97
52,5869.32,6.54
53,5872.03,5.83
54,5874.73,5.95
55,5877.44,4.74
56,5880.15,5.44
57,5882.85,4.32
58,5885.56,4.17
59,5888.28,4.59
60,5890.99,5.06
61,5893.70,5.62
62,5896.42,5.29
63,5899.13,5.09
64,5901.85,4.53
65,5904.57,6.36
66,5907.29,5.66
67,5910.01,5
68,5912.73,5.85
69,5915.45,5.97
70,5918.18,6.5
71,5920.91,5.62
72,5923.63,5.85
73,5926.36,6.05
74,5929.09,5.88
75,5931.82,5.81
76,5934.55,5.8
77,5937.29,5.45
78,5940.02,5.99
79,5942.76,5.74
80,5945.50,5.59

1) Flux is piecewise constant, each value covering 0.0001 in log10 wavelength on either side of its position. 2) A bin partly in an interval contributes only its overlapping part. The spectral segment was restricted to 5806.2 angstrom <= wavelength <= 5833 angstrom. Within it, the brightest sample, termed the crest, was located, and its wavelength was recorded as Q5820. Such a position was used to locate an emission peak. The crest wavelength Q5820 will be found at 5826.24 angstrom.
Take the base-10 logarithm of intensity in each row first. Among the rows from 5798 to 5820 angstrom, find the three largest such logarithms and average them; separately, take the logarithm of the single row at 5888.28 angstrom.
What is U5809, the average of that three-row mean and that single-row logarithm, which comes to 0.735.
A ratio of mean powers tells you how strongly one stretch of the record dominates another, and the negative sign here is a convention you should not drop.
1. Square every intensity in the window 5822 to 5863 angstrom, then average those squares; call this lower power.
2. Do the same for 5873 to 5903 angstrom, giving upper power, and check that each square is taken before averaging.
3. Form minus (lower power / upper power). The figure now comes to -1.20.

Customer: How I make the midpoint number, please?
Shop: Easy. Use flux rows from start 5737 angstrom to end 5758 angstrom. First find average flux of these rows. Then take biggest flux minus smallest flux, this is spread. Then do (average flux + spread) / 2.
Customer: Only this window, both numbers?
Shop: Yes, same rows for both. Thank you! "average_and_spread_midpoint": 3.7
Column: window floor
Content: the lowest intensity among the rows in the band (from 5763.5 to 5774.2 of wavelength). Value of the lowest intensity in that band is 5.18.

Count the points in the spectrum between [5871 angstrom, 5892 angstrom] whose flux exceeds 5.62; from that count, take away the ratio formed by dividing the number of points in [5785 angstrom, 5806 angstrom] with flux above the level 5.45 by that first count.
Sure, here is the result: -1.5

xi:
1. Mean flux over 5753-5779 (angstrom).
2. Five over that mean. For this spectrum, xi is 0.84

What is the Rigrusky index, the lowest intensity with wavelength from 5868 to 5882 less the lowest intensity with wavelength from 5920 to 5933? -0.9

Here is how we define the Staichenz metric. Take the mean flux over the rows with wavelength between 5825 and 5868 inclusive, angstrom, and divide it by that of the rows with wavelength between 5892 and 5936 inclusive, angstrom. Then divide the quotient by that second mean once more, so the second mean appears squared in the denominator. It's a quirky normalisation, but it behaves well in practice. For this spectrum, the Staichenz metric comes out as 0.170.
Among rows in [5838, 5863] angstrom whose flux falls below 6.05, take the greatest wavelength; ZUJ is 5861.22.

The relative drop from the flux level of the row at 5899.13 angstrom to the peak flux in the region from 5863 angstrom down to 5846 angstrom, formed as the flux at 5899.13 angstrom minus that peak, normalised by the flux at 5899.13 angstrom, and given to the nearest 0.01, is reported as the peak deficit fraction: -0.11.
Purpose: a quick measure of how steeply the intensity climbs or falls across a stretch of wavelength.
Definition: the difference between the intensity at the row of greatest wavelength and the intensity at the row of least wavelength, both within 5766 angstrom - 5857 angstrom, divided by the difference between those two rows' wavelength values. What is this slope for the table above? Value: -0.01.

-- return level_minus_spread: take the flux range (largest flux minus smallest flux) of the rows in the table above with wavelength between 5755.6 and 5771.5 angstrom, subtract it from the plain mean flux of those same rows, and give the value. 4.3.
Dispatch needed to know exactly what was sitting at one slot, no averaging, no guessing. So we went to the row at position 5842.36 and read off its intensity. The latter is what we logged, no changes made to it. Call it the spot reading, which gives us 5.1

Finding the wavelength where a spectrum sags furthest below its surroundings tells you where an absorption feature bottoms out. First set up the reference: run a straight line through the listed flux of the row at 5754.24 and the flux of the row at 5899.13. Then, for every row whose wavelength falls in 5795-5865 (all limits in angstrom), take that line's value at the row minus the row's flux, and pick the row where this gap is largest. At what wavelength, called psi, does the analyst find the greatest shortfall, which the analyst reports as 5815.51 angstrom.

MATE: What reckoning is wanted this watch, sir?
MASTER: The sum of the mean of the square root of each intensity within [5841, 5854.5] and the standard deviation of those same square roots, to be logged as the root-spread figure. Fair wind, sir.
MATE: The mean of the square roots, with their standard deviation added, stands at 2.35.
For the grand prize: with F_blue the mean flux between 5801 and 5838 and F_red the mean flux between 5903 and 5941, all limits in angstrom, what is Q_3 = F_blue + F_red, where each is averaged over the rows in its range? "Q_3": 11.59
